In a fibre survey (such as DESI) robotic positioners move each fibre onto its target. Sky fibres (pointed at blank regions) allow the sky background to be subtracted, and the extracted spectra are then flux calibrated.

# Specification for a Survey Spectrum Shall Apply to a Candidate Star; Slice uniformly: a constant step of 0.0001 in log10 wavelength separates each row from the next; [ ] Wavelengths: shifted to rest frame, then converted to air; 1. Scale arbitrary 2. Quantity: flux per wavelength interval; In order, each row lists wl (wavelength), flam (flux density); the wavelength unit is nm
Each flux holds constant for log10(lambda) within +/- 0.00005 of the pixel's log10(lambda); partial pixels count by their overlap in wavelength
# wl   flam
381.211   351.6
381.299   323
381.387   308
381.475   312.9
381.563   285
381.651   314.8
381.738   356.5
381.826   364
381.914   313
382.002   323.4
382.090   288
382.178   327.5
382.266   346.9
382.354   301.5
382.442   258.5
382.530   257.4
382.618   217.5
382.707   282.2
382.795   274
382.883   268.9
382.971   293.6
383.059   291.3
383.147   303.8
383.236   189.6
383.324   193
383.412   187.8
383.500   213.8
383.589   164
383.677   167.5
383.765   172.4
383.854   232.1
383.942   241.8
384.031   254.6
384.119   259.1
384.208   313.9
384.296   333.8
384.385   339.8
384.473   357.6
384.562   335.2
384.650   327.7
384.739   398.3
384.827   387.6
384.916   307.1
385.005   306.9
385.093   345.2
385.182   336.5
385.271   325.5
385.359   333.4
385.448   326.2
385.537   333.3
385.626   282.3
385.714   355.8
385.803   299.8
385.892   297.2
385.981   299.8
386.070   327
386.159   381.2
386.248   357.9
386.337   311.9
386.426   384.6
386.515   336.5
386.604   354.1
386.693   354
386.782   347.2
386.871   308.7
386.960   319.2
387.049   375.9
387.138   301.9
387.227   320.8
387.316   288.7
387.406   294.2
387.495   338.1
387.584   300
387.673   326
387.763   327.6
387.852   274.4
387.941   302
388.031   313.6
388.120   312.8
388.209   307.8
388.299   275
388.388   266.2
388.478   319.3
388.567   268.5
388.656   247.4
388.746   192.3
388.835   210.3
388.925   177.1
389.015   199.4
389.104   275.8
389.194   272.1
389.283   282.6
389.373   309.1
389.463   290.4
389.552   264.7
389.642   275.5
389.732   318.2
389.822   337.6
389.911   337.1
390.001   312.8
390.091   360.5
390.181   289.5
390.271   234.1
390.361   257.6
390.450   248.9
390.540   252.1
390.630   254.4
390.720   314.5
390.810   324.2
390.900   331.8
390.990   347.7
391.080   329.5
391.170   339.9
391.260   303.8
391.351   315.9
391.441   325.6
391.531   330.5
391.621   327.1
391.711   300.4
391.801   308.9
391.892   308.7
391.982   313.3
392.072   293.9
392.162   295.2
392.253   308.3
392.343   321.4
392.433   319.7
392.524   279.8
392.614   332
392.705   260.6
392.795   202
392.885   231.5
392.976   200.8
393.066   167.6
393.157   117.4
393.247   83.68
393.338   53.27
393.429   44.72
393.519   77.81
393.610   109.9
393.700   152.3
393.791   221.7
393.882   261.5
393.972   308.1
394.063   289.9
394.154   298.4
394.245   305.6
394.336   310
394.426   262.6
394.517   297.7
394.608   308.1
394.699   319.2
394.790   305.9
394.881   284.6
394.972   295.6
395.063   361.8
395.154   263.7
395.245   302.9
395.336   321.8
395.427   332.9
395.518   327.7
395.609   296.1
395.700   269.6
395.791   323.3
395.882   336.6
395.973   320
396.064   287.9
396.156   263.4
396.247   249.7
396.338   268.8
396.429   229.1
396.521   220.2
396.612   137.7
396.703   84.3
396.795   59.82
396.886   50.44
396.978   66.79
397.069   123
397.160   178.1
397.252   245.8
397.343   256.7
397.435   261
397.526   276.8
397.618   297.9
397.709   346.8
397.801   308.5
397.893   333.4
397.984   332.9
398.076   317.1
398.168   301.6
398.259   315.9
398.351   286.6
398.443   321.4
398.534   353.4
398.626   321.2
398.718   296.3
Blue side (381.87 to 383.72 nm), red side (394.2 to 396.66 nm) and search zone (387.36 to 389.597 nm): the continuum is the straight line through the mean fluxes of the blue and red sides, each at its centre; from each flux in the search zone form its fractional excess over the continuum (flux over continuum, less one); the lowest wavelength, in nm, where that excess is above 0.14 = 387.495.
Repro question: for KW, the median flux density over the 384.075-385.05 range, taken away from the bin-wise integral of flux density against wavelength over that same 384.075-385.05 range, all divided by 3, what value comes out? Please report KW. -3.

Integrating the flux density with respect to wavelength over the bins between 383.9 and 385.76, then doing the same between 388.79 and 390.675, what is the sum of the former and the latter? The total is 1120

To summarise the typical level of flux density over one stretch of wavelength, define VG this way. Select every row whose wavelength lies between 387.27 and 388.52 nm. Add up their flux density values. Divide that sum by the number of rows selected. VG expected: 303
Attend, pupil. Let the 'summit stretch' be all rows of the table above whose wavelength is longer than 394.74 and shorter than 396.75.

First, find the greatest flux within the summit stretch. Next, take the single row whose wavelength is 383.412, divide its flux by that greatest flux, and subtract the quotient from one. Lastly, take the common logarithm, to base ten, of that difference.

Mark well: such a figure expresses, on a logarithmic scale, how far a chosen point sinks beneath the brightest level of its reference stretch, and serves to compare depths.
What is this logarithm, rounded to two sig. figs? -0.32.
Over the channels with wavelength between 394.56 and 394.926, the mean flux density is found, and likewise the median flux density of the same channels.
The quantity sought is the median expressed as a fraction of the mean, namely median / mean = 1.01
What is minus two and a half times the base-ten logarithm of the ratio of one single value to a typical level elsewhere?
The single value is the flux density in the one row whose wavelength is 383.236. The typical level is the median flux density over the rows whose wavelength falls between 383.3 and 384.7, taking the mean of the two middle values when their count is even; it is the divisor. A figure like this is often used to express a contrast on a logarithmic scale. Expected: 0.29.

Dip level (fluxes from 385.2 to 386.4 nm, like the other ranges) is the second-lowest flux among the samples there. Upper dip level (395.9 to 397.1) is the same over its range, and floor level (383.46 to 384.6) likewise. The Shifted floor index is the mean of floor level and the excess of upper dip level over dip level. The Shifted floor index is -35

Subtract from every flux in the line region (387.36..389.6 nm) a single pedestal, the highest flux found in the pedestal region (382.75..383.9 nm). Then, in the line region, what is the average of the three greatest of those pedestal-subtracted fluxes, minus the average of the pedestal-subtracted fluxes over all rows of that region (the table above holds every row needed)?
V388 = 53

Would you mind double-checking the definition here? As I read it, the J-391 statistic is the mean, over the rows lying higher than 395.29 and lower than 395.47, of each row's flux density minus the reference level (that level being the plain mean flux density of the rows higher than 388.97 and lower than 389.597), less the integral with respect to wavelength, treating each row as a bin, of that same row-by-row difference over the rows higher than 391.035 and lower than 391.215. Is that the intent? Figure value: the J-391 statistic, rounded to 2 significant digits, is 45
